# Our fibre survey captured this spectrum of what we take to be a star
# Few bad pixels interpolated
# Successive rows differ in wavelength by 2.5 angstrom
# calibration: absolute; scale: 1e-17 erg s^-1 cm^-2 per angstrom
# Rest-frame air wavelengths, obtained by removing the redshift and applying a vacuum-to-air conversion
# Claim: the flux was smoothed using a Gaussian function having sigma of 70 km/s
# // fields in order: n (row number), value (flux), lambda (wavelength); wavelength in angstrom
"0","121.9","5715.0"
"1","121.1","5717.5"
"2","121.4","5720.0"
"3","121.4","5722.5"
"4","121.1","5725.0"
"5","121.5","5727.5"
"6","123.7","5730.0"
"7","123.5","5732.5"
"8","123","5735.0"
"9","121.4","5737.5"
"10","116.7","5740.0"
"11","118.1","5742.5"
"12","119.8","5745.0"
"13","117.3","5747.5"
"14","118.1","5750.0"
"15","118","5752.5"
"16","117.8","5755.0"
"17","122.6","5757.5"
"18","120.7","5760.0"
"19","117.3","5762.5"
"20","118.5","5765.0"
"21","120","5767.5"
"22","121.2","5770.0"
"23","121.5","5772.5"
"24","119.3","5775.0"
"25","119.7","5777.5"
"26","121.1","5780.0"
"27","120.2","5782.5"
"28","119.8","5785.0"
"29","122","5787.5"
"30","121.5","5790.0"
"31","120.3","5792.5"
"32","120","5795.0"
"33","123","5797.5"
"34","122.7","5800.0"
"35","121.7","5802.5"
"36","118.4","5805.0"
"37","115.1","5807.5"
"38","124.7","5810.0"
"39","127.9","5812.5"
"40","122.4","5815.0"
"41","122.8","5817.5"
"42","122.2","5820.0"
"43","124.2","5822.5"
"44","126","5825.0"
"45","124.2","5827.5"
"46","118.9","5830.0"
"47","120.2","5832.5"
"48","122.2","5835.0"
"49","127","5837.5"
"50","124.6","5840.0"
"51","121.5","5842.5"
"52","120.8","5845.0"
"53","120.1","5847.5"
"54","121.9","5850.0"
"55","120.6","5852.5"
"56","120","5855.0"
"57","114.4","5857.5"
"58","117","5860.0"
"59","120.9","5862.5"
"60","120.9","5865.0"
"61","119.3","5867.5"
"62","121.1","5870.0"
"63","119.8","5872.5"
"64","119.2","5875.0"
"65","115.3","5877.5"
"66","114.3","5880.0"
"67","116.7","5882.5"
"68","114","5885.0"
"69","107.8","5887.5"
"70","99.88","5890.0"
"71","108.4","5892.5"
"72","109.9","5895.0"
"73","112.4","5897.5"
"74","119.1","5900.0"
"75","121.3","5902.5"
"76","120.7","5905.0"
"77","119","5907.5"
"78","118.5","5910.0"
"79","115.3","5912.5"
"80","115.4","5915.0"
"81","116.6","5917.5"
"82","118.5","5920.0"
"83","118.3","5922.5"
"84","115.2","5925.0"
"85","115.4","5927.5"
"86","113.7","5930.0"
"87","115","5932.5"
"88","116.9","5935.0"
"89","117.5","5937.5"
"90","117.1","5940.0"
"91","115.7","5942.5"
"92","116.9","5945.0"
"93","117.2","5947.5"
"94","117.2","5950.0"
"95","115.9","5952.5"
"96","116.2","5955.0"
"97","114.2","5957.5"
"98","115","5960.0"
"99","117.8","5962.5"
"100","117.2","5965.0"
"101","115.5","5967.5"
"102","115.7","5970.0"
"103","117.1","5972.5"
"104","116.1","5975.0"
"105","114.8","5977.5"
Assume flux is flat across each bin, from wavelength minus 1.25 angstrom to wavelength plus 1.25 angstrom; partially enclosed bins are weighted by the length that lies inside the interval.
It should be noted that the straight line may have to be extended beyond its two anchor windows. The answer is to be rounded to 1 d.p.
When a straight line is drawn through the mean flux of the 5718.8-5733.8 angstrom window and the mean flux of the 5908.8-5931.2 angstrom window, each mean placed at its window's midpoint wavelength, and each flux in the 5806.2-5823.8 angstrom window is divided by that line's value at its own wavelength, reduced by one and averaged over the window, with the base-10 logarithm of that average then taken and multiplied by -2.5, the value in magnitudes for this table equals 3.9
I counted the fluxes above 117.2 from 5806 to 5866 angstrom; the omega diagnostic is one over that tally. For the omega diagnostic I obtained 0.048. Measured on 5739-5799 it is 0.043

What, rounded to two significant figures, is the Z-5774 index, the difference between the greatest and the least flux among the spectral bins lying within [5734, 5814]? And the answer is 13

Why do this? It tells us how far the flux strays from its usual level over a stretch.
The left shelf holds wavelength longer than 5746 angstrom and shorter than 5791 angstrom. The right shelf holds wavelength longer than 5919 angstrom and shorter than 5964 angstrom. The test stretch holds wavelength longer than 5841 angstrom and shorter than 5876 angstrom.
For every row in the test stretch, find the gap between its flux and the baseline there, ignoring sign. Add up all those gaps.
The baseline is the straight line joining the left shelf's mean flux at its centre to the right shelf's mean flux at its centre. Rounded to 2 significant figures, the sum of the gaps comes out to 35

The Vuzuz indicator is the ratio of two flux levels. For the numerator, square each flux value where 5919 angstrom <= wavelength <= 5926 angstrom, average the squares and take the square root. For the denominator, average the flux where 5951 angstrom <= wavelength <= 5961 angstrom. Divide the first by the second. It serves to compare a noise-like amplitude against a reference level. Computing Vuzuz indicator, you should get 1.02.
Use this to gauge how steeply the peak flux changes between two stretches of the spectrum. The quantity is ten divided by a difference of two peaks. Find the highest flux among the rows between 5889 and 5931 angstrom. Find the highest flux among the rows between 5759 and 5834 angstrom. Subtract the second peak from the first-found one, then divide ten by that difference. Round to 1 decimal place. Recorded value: -1.5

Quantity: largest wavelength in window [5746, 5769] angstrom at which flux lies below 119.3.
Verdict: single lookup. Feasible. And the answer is 5765.0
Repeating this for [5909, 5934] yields 5932.5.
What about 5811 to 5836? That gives 5830.0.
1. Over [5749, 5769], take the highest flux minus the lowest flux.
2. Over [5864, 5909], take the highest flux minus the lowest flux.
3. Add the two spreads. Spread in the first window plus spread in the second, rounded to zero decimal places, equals 27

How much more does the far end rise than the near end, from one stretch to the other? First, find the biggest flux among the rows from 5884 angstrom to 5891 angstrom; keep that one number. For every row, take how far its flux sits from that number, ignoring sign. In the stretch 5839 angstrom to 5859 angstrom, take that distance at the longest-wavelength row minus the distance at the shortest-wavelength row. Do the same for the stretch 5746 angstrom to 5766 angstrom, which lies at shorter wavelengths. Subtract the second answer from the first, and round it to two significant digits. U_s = -11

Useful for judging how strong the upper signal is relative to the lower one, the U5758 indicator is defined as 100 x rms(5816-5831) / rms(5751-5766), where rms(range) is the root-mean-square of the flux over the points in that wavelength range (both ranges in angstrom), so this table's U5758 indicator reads 103.3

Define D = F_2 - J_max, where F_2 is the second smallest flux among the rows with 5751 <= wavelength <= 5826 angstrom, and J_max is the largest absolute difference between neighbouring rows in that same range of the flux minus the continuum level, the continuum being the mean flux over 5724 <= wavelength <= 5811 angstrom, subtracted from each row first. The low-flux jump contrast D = 108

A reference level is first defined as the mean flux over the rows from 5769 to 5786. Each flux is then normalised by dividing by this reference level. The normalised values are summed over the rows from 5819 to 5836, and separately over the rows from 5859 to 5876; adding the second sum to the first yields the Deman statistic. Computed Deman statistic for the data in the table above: 14.09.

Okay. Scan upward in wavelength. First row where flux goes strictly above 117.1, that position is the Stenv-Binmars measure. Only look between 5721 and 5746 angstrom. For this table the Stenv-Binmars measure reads 5722.5 angstrom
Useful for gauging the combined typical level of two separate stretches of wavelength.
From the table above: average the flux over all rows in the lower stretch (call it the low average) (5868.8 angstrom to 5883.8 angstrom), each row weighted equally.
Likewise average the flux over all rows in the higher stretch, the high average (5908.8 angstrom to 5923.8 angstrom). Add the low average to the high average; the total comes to 235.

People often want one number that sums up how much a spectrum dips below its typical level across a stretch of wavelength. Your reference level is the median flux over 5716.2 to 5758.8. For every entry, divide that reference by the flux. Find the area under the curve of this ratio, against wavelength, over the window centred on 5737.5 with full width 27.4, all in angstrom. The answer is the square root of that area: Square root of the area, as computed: 5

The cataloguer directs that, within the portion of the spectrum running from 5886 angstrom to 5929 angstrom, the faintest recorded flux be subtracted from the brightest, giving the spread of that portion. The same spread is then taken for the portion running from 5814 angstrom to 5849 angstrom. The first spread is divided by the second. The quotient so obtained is 2.6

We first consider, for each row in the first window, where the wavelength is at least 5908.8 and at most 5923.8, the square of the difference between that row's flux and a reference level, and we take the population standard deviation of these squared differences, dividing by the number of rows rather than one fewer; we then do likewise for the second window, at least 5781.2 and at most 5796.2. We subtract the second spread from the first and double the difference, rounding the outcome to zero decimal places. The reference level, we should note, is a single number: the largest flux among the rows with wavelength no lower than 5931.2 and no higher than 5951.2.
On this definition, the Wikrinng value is -8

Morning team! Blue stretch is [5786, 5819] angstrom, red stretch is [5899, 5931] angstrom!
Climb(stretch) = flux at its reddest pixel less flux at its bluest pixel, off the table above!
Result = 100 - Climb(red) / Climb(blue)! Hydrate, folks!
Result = 107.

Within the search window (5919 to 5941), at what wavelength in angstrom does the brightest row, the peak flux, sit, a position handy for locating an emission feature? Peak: 5920.0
